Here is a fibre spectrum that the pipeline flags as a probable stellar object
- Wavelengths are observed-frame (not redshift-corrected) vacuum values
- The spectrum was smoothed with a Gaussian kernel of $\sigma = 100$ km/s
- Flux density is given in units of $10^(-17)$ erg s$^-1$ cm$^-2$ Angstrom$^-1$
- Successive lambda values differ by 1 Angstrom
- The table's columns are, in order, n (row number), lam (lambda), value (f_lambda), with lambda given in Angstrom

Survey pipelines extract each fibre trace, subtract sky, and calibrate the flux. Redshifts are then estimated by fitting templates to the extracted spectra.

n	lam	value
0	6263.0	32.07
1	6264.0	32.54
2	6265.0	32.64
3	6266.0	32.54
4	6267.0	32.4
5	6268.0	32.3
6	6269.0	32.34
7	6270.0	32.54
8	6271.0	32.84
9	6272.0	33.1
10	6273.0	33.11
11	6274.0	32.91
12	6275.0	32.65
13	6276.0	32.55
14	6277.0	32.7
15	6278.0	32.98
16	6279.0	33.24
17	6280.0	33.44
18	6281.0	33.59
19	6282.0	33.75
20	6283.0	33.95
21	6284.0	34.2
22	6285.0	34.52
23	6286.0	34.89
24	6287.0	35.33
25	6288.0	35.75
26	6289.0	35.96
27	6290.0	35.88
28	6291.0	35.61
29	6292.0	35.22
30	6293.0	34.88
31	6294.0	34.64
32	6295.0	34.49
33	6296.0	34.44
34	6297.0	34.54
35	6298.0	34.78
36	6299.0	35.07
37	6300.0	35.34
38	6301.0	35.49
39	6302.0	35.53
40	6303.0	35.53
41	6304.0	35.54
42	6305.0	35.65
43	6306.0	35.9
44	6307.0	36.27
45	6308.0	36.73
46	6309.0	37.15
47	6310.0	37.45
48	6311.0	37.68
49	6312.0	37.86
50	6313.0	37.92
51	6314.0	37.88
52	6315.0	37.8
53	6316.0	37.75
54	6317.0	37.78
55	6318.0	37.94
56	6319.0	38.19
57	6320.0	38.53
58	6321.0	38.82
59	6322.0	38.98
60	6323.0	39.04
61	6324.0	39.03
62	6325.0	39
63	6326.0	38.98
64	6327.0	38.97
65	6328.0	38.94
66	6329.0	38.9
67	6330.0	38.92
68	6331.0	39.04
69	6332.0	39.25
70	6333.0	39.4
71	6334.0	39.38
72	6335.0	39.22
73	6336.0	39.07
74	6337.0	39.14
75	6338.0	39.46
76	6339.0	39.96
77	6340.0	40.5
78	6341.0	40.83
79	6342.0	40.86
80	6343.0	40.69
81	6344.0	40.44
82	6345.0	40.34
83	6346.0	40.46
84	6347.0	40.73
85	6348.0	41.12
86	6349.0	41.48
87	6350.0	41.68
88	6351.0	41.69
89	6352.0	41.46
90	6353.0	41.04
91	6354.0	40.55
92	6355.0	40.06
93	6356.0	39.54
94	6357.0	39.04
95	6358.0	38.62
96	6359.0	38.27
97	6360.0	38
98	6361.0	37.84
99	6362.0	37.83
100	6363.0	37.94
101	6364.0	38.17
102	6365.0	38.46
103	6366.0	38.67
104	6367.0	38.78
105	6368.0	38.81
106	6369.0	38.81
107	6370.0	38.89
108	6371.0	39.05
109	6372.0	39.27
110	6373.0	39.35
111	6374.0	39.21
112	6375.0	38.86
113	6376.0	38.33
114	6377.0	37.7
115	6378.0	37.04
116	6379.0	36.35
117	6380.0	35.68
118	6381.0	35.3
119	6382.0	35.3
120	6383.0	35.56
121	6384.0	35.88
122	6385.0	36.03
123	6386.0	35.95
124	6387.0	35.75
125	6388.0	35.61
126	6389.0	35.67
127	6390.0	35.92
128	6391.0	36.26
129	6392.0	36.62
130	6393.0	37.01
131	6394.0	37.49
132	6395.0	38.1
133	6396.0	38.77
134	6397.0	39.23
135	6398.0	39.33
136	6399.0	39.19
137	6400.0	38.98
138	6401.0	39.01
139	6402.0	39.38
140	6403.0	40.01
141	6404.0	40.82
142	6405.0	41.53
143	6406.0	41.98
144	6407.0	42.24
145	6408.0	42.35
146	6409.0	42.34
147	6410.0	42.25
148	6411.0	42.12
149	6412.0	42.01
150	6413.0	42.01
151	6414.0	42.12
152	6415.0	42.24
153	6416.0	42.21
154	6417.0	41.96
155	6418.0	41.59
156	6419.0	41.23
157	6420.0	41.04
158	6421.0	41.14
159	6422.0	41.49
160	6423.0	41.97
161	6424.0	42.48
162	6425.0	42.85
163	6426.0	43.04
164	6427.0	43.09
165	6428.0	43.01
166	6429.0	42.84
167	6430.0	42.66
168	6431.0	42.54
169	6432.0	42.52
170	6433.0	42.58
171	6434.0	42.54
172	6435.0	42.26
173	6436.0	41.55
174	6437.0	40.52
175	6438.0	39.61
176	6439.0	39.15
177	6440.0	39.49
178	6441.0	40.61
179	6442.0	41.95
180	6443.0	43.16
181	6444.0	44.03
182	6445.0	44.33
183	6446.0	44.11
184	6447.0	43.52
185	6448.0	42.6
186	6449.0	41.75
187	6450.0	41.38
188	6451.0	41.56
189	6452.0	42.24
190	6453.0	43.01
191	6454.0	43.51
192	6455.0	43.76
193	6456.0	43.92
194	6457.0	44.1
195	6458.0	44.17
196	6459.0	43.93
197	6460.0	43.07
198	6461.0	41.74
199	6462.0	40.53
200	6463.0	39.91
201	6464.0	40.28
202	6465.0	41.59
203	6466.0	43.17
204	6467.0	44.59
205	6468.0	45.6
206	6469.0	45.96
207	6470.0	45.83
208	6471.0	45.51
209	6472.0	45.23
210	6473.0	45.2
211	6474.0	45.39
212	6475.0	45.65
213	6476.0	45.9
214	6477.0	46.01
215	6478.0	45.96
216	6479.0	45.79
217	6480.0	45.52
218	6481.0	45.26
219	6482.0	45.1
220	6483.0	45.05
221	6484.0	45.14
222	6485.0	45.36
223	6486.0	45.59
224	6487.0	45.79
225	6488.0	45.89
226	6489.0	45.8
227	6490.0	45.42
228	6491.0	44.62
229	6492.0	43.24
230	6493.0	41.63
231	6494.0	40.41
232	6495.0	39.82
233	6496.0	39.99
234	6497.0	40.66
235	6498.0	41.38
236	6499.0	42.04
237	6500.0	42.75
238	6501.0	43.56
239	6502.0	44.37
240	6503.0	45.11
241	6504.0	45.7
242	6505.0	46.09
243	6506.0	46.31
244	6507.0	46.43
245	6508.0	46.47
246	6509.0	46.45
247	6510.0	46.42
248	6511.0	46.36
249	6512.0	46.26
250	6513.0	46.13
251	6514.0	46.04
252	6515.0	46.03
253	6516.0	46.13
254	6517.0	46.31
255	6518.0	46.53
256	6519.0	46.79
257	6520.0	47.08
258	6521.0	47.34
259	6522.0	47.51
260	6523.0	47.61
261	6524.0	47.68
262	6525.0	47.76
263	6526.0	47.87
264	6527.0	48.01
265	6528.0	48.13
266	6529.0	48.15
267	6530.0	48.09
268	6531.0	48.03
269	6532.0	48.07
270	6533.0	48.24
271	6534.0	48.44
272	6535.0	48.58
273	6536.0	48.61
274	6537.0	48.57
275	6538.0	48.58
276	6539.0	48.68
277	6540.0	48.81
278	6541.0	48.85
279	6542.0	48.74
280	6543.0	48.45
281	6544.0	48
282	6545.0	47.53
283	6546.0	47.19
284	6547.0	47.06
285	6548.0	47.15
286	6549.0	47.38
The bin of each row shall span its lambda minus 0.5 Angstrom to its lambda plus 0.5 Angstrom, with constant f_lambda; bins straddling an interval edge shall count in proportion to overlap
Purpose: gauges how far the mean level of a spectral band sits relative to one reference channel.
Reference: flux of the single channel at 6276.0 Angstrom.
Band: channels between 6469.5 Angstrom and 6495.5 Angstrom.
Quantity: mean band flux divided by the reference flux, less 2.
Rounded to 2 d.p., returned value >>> -0.62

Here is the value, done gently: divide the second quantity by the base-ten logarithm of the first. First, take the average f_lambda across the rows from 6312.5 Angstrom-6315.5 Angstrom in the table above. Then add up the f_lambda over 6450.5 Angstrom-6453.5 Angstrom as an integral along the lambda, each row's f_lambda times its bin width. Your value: 80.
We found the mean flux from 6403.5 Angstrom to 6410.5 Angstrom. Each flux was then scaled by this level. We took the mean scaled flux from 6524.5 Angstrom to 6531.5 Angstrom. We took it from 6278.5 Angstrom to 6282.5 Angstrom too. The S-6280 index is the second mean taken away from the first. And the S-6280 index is 0.35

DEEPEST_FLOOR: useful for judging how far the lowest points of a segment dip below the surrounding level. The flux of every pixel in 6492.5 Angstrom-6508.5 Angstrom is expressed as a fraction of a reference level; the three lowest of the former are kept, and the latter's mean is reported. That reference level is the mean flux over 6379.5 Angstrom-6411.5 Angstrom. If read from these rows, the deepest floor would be 1.04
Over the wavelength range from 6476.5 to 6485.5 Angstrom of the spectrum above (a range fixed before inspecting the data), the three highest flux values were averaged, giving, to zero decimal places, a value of 46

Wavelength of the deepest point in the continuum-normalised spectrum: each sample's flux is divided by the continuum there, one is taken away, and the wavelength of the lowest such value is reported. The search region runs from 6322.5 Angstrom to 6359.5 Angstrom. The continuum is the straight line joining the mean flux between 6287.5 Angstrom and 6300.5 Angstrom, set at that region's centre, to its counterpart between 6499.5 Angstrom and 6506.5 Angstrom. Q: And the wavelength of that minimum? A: 6359.0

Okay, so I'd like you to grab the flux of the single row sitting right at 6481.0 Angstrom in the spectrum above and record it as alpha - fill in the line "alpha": 45.26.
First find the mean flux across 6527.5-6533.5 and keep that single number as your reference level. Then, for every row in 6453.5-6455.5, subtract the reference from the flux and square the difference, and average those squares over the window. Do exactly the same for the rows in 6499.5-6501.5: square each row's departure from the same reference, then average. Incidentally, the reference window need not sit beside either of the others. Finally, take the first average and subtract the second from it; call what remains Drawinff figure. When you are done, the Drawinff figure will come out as -5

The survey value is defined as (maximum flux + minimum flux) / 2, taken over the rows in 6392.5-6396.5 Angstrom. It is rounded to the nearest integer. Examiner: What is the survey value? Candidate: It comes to 38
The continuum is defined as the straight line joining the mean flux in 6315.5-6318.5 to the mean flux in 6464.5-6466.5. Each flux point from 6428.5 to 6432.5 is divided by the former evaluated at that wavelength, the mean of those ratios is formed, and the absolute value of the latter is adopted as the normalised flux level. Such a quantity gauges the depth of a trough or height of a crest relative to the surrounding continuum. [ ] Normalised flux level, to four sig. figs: 1.032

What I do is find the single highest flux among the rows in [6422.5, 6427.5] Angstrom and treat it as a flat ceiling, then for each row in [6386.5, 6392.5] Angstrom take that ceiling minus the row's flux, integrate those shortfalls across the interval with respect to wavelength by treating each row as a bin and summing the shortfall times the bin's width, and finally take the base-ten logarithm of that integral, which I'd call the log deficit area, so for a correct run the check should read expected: 1.63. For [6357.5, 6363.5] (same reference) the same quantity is 1.48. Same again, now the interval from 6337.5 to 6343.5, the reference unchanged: 1.21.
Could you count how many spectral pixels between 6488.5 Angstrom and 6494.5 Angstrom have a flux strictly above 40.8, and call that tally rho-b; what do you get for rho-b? 5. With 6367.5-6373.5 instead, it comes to 0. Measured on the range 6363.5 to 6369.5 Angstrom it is 0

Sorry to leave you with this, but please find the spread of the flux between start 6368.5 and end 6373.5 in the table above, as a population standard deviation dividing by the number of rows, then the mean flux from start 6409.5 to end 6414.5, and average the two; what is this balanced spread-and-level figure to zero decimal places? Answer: 21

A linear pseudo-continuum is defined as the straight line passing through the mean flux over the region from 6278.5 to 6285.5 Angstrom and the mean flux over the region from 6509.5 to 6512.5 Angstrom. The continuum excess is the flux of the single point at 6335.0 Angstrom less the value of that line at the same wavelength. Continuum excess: 2.5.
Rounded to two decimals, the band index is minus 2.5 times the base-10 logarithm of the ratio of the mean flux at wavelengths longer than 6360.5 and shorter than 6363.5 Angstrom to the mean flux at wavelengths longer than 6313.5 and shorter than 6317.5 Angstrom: 0.00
